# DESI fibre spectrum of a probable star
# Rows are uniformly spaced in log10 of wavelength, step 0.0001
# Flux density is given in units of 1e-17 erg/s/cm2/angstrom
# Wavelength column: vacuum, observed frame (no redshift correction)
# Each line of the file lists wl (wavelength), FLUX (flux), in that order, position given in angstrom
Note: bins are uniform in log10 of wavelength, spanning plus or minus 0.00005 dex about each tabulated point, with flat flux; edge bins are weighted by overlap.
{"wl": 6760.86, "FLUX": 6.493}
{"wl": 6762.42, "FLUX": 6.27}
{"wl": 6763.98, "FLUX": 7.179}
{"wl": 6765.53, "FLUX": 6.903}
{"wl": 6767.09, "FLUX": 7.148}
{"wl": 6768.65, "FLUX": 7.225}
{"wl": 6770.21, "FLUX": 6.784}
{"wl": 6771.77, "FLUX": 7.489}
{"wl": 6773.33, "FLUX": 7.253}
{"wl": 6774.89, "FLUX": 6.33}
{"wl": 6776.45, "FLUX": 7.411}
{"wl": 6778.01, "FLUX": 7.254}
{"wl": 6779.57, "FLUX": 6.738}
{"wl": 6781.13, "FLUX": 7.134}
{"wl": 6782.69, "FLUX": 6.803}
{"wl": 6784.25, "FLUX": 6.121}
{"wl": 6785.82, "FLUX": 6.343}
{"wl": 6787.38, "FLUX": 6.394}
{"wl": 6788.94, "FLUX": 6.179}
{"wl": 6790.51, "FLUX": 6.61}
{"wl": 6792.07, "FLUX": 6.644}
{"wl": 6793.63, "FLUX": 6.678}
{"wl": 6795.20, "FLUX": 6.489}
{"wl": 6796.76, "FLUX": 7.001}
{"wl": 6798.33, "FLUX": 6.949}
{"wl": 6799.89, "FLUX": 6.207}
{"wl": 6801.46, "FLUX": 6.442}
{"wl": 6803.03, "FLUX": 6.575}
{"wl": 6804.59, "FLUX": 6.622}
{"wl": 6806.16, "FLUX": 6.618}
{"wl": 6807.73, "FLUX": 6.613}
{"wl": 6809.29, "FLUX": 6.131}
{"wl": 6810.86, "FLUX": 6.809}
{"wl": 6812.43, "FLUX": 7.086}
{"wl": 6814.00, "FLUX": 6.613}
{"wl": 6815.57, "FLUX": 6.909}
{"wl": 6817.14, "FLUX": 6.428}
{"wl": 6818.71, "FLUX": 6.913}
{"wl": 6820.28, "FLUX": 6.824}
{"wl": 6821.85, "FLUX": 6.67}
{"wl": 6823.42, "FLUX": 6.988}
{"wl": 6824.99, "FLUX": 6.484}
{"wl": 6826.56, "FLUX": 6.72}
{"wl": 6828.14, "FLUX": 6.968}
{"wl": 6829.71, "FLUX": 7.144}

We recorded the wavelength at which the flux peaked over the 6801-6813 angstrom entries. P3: 6812.43 angstrom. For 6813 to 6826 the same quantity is 6823.42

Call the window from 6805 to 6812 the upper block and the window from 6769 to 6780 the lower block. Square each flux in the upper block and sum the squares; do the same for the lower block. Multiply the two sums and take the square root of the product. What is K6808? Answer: 244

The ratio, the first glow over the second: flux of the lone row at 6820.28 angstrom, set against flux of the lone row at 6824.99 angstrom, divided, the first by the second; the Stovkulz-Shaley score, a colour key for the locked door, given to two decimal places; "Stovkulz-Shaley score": 1.05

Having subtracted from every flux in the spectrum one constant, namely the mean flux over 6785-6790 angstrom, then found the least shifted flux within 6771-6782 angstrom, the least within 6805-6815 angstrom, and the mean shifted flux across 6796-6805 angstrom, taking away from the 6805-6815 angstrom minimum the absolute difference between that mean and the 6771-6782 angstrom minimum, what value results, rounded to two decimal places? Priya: -0.48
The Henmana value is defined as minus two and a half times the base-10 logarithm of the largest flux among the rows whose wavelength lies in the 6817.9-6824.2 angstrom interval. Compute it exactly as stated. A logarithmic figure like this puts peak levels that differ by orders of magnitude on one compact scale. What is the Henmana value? -2.11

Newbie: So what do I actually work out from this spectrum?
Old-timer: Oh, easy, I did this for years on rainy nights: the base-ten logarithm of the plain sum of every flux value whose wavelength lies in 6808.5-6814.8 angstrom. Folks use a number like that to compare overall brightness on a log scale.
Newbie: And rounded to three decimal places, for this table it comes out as 1.426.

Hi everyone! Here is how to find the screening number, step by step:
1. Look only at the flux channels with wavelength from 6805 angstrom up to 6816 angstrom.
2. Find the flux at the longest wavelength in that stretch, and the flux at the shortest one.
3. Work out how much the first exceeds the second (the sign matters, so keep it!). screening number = 0.3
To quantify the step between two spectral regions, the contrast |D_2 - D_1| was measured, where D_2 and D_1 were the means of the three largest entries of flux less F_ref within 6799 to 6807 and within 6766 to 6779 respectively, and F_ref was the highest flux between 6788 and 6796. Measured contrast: 0.78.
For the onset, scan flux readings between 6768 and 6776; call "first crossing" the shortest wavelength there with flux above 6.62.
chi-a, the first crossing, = 6768.65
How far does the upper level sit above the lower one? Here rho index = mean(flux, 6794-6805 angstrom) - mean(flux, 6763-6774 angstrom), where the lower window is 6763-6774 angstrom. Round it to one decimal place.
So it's -0.5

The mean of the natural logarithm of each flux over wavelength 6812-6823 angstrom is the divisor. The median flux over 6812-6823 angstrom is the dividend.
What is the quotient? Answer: 3.57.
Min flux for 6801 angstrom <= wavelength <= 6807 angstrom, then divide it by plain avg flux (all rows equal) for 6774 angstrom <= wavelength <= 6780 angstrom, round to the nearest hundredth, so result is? 0.93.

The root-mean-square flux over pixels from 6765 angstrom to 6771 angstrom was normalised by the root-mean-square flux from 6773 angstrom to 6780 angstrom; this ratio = 1.00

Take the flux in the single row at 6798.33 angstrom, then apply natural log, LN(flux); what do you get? 1.94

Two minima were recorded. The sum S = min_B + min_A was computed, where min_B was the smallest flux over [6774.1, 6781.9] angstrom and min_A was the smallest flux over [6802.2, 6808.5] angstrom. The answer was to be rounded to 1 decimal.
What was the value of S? 12.9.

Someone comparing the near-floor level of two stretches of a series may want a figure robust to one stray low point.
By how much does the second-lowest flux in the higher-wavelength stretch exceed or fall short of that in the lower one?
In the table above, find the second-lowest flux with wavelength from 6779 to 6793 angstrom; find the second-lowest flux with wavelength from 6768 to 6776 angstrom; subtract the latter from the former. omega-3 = -0.6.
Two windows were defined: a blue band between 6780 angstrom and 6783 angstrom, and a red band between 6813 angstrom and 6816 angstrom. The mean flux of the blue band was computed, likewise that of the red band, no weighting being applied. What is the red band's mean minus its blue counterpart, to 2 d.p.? -0.21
